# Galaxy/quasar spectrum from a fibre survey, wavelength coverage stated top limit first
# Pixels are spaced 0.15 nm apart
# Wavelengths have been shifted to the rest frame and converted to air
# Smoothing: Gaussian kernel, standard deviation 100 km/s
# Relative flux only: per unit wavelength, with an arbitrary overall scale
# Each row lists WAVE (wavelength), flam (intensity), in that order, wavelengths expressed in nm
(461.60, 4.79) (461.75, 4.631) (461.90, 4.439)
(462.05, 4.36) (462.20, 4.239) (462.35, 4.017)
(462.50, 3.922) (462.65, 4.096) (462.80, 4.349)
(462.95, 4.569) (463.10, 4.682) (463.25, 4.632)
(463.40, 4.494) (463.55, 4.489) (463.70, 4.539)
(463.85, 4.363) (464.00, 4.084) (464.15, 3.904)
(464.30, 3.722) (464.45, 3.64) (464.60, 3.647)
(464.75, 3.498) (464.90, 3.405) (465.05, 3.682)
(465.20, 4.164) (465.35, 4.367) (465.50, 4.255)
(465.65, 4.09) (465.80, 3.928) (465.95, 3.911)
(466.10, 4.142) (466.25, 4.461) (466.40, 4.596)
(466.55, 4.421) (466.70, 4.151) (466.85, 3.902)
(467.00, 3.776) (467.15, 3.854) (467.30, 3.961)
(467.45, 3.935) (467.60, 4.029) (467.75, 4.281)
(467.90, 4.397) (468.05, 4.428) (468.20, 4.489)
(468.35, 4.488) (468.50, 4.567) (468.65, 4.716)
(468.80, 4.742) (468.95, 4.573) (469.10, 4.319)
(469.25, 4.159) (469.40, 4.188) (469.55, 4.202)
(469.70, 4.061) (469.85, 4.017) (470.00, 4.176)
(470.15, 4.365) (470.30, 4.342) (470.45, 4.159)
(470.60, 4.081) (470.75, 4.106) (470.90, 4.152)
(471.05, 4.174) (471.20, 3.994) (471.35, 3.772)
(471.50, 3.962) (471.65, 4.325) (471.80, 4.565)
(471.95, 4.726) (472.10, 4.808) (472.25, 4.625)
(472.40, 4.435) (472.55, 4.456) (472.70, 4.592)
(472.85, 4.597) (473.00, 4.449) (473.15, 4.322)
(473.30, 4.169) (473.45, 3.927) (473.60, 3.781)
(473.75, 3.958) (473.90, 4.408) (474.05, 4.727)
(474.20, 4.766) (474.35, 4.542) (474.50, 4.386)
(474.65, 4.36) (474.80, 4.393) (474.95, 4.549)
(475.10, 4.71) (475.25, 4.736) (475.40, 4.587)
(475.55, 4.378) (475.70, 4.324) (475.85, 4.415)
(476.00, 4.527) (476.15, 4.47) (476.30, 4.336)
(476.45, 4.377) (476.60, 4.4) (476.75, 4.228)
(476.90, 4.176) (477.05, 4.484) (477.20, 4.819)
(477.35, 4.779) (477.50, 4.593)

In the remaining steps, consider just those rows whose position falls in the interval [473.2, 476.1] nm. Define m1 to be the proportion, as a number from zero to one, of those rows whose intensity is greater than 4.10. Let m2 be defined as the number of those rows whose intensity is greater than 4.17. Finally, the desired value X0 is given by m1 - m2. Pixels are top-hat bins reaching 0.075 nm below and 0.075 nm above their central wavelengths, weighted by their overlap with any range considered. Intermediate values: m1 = 0.84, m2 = 15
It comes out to -14.2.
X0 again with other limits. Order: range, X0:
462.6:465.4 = -8.5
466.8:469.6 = -11.3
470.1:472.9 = -11.2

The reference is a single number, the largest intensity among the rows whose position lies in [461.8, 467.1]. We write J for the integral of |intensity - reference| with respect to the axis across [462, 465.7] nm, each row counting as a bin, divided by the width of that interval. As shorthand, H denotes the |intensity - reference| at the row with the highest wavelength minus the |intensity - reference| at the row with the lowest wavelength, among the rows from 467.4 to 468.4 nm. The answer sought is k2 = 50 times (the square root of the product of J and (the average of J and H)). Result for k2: 1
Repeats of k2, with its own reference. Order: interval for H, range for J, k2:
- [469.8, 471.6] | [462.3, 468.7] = 19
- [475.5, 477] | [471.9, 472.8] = 7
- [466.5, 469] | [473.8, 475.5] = 2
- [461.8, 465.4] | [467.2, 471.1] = 16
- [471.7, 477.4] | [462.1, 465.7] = 19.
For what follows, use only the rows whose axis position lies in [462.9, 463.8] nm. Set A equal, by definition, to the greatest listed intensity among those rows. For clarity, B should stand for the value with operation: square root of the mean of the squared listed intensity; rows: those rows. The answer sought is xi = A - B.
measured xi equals 0.11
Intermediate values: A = 4.682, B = 4.57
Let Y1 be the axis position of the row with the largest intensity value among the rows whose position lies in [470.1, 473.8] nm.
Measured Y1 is 472.10 nm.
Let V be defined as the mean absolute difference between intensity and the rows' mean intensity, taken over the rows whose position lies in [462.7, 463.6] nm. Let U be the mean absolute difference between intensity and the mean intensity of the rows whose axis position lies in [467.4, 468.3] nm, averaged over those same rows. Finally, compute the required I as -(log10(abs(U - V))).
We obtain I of 1.03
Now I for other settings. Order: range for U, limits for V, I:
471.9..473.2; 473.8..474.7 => 1.67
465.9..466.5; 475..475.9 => 1.01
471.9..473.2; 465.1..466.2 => 3.59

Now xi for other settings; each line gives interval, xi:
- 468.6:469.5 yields 0.29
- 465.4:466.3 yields 0.33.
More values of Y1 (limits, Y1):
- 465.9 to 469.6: 468.80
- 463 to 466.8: 463.10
